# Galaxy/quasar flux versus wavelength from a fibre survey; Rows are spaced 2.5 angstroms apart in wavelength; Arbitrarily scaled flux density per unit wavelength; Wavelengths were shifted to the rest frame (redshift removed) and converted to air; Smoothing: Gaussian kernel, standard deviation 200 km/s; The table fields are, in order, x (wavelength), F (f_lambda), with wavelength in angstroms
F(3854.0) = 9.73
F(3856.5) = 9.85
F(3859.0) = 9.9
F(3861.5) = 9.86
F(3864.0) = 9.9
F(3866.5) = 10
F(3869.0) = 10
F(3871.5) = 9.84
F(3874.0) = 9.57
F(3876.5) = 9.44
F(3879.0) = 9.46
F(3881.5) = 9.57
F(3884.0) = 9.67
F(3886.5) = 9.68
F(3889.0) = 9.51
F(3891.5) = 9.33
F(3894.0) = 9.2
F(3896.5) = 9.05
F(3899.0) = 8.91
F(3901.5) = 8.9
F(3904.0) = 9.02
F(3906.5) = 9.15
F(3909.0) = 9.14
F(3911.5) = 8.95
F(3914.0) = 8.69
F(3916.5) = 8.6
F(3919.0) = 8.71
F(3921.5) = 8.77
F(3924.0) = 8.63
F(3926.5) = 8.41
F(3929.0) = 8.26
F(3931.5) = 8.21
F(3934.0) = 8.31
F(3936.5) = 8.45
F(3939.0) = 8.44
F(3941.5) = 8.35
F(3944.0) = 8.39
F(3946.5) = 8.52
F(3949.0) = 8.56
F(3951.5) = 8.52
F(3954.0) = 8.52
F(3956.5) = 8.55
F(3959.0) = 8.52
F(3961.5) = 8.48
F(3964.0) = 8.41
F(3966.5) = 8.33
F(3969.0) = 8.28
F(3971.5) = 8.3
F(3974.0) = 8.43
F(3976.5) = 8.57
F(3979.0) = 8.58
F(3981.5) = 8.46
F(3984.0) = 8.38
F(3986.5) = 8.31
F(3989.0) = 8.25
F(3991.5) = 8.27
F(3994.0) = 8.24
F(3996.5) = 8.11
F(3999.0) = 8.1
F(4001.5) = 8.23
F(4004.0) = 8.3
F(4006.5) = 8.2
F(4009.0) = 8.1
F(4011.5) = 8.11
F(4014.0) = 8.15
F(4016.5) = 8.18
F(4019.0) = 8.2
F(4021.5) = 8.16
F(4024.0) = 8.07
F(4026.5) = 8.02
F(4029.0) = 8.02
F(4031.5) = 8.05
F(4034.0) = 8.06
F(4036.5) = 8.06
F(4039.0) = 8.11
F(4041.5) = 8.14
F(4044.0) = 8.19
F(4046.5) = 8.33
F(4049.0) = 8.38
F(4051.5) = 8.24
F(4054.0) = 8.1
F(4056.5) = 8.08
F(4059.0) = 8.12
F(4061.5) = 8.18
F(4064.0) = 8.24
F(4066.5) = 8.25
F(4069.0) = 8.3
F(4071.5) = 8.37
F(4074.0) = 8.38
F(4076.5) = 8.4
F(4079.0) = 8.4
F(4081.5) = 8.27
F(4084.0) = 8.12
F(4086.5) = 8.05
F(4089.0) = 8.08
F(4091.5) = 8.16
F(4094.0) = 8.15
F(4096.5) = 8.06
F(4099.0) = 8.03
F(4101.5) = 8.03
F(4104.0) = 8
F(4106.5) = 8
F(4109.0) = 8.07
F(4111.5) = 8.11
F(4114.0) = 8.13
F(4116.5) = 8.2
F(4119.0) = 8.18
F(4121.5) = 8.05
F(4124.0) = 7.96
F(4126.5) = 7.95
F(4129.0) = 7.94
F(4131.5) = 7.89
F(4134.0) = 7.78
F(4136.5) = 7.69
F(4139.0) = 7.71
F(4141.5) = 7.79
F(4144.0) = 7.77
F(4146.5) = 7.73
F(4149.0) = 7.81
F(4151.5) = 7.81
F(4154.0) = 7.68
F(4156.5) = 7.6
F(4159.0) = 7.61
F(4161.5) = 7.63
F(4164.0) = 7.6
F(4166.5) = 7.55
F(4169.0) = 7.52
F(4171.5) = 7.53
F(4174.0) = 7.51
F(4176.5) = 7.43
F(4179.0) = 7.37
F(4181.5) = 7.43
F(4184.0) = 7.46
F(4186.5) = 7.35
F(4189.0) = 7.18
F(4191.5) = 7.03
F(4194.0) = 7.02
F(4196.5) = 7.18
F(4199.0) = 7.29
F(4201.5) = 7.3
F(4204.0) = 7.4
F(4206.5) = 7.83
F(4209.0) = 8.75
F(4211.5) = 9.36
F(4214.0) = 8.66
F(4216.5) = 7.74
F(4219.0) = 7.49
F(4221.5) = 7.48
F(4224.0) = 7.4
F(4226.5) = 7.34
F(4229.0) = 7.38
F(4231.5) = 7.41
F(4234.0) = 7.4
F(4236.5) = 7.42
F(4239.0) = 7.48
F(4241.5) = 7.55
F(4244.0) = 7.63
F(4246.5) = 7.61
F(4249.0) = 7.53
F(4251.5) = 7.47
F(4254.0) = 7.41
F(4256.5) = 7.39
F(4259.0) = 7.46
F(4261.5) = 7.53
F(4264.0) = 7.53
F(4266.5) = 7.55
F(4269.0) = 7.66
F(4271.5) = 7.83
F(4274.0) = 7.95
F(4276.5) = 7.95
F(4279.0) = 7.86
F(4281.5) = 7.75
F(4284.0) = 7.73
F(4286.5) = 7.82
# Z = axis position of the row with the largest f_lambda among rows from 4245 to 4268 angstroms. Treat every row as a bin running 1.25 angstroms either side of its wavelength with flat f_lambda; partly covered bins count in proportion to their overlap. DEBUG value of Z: 4246.5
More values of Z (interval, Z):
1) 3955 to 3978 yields 3976.5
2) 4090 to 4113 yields 4091.5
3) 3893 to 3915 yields 3894.0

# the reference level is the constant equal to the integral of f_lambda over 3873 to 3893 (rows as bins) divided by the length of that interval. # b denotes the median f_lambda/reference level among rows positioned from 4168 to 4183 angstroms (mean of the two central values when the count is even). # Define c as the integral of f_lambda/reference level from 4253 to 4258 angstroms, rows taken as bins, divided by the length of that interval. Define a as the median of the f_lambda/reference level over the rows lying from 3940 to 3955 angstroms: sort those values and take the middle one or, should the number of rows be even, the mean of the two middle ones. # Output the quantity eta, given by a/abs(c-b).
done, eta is 126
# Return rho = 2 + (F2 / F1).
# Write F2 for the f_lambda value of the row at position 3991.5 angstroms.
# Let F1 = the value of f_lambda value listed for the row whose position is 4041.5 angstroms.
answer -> 3.02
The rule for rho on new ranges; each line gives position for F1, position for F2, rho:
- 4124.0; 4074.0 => 3.05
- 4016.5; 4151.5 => 2.95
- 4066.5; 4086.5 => 2.98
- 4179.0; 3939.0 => 3.15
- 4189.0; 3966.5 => 3.16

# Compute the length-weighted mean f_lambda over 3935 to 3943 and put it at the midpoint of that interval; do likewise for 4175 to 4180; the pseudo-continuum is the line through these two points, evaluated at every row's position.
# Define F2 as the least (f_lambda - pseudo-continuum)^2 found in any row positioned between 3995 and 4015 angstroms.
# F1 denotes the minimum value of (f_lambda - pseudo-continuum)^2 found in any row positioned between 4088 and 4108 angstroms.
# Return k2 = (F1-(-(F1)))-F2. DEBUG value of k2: 0.16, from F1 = 0.08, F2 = 0.00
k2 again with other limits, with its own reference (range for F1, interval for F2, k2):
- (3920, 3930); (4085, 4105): -0.06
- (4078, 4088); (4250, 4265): 0.04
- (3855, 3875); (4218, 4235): 1.56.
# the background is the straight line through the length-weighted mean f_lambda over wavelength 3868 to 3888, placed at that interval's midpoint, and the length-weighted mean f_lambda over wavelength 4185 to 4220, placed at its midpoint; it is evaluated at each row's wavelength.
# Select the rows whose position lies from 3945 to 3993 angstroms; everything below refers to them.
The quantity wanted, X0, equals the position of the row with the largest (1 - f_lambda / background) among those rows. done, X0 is 3969.0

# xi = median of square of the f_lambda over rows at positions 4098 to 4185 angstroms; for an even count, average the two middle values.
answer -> 60.5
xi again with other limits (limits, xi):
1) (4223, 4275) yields 56.0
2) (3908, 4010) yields 70.7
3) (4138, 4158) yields 60.1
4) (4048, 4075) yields 67.9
